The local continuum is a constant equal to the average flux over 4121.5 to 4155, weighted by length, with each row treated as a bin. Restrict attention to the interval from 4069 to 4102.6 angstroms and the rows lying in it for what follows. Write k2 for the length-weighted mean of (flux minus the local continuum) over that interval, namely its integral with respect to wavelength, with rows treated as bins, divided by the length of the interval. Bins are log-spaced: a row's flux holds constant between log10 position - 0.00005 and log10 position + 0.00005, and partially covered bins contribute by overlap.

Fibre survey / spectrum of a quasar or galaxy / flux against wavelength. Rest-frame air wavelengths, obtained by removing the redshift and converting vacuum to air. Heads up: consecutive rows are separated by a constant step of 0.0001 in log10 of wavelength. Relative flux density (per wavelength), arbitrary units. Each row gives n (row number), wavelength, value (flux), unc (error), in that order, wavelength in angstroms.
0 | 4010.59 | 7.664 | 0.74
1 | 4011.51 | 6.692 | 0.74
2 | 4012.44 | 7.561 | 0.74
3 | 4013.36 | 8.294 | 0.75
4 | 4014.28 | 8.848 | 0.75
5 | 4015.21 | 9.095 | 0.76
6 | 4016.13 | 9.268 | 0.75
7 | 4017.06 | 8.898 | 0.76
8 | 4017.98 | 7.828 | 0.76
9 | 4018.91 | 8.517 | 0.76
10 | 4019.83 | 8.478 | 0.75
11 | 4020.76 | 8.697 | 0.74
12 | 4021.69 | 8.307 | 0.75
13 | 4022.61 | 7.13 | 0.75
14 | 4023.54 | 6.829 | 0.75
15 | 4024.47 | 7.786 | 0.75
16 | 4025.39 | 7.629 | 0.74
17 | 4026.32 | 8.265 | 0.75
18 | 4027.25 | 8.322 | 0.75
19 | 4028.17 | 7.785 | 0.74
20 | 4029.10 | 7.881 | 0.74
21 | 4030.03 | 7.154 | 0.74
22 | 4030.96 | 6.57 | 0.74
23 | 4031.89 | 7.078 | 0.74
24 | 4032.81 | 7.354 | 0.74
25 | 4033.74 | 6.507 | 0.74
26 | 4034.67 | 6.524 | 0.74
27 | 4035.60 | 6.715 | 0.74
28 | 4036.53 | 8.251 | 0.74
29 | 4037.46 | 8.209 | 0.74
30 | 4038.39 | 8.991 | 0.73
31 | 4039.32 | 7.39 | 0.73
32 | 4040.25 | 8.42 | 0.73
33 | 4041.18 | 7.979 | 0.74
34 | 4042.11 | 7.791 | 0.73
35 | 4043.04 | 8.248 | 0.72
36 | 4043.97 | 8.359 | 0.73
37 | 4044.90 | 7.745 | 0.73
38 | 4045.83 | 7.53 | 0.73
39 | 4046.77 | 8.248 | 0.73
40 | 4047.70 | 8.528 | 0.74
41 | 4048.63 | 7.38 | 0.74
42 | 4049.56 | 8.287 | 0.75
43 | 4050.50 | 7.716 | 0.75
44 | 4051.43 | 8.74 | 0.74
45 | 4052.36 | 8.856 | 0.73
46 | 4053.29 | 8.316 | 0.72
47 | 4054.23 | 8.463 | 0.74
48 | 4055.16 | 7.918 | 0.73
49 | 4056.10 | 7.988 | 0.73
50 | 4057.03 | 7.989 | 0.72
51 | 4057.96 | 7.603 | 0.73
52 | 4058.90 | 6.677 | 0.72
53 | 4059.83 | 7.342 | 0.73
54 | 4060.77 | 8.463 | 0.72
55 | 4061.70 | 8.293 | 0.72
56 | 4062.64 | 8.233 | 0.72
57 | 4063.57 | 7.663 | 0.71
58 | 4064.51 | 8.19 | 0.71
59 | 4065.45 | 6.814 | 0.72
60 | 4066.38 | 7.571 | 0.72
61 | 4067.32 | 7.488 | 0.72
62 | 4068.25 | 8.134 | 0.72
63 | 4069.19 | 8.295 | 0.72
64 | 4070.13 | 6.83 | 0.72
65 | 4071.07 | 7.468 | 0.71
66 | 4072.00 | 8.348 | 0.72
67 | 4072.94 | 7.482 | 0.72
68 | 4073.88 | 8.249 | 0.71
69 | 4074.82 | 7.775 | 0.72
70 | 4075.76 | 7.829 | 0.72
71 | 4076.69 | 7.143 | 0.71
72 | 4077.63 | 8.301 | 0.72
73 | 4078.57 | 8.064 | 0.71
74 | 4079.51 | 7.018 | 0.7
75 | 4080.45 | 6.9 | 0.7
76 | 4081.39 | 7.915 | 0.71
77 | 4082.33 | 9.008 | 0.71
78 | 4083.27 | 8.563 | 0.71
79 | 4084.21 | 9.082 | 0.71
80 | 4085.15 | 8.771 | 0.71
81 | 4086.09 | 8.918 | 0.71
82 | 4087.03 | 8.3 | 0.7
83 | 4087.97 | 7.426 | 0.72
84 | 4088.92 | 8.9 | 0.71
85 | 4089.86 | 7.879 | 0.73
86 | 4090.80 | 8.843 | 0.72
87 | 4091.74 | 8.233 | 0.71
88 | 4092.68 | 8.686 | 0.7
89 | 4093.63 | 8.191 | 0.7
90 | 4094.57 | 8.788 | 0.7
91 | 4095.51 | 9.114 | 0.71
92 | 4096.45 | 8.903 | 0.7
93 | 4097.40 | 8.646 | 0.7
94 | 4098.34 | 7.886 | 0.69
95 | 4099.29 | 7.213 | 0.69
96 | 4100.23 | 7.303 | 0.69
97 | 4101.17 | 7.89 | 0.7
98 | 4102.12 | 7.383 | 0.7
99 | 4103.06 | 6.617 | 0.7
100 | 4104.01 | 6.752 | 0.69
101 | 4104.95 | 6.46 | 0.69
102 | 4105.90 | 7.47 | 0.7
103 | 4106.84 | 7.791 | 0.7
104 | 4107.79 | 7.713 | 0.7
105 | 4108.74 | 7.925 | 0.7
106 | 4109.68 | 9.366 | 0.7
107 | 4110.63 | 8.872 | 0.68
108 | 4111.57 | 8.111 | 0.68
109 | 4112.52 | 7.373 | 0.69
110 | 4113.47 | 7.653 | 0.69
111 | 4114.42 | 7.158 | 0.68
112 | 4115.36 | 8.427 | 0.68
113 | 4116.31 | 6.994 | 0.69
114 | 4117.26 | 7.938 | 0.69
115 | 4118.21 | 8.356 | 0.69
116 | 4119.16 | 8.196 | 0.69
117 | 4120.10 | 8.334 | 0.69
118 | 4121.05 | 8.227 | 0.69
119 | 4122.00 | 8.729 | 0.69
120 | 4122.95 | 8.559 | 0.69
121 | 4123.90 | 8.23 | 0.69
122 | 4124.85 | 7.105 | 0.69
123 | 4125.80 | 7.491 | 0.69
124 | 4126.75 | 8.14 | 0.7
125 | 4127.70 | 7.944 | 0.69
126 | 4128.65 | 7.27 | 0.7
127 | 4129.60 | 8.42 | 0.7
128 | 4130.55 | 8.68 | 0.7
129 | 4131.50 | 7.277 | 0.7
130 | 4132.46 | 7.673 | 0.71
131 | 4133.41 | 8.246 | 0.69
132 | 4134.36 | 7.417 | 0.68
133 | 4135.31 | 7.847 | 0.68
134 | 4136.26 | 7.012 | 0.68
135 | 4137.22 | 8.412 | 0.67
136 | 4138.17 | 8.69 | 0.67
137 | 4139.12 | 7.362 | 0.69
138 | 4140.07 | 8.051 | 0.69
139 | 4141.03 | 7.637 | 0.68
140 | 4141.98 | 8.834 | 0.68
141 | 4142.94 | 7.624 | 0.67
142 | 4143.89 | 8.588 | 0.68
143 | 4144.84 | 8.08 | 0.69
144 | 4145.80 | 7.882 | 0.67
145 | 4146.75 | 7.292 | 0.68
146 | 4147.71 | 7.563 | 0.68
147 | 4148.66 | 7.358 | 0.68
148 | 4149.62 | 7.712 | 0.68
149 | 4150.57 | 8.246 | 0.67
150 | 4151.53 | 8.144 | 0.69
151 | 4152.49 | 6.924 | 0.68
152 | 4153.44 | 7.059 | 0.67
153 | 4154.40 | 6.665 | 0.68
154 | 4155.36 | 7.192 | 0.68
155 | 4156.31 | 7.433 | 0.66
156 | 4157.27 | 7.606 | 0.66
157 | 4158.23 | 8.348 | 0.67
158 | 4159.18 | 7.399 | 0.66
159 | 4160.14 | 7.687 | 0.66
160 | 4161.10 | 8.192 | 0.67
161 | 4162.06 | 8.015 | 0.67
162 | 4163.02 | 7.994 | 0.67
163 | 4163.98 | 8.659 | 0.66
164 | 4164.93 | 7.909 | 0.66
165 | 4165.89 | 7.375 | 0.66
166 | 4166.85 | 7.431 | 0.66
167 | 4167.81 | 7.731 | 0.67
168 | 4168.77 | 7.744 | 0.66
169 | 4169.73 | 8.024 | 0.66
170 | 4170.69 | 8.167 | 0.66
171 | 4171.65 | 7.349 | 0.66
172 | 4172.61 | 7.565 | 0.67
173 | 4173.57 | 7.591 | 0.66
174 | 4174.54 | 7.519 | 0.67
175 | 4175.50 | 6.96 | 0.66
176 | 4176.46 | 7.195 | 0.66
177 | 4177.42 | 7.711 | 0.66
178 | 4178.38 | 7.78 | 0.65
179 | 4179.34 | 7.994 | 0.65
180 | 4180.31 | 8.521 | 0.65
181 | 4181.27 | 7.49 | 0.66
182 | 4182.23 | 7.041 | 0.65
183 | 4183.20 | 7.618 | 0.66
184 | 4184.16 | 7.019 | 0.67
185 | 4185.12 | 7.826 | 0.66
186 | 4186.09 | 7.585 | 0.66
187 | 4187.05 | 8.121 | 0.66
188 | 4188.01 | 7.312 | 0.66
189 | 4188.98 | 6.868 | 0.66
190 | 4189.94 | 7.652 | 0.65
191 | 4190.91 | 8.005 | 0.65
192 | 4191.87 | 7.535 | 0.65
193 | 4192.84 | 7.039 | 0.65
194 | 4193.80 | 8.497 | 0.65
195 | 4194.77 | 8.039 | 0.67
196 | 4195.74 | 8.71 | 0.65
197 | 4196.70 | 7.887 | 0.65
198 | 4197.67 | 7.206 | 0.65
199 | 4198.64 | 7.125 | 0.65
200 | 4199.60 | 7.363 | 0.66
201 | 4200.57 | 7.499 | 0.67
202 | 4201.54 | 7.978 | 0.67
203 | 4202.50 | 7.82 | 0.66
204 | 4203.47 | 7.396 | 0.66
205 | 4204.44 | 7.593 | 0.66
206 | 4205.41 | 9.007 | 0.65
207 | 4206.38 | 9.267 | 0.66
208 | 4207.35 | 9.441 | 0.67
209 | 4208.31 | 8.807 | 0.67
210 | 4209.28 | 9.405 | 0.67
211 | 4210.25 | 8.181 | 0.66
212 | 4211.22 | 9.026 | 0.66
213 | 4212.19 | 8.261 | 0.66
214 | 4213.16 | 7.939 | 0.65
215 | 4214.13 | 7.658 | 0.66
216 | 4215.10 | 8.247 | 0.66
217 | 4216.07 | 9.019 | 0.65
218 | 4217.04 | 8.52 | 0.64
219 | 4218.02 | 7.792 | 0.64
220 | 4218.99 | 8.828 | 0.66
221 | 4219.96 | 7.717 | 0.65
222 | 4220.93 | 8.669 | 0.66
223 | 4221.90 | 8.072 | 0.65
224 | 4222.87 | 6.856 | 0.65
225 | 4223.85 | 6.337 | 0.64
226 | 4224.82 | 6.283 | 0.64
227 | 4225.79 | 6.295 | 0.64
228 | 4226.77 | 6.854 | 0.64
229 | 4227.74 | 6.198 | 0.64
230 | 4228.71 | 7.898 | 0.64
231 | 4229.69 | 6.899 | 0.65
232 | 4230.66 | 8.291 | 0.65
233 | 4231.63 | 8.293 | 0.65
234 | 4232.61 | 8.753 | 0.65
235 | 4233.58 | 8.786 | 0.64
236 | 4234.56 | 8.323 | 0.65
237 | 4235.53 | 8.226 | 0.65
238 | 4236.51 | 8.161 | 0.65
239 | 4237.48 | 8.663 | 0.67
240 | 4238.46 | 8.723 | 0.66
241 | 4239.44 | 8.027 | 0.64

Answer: 0.3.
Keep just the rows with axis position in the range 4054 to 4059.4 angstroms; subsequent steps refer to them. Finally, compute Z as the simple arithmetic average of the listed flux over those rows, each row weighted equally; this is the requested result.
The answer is 7.77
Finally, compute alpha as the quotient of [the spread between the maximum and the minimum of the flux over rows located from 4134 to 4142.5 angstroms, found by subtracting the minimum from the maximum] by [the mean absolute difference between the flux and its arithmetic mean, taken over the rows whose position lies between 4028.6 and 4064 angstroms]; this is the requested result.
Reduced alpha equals 3.4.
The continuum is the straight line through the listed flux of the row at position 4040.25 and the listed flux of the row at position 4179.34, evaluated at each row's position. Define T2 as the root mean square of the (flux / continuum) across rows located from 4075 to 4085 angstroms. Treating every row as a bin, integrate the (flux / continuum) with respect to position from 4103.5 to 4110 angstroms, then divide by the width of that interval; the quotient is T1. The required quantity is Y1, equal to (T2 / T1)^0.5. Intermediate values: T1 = 0.92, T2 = 0.97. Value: 1.02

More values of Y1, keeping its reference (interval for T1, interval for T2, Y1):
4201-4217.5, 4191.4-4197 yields 0.97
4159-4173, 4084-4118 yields 1.00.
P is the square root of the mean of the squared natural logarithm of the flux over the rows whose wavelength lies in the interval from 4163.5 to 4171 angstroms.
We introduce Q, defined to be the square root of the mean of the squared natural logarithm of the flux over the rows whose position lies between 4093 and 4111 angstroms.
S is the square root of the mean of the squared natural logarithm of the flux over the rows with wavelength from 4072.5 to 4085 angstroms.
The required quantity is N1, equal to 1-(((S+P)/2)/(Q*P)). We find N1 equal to 0.515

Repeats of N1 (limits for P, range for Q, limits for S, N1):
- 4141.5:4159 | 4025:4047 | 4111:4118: 0.510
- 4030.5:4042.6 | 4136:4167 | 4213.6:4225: 0.507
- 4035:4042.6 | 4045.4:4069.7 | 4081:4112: 0.515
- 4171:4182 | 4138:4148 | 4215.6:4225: 0.515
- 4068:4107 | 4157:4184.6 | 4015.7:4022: 0.502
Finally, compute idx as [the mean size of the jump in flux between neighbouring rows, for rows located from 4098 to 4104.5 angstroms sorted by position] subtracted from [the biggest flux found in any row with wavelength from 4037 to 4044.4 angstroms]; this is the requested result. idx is 8.53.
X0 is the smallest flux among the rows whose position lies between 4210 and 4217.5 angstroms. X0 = 7.658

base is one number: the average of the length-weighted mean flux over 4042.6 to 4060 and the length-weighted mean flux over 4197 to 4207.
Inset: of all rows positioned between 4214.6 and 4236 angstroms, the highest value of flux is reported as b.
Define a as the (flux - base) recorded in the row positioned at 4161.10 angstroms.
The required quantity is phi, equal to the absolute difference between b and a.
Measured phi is 8.8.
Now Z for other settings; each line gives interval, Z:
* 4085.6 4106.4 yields 7.99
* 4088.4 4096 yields 8.58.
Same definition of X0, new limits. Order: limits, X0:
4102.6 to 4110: 6.46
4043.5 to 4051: 7.38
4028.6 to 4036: 6.507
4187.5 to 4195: 6.868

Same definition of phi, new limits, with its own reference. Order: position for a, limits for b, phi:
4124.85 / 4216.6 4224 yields 9.6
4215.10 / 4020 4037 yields 8.4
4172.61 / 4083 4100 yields 9.5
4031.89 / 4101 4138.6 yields 10.2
